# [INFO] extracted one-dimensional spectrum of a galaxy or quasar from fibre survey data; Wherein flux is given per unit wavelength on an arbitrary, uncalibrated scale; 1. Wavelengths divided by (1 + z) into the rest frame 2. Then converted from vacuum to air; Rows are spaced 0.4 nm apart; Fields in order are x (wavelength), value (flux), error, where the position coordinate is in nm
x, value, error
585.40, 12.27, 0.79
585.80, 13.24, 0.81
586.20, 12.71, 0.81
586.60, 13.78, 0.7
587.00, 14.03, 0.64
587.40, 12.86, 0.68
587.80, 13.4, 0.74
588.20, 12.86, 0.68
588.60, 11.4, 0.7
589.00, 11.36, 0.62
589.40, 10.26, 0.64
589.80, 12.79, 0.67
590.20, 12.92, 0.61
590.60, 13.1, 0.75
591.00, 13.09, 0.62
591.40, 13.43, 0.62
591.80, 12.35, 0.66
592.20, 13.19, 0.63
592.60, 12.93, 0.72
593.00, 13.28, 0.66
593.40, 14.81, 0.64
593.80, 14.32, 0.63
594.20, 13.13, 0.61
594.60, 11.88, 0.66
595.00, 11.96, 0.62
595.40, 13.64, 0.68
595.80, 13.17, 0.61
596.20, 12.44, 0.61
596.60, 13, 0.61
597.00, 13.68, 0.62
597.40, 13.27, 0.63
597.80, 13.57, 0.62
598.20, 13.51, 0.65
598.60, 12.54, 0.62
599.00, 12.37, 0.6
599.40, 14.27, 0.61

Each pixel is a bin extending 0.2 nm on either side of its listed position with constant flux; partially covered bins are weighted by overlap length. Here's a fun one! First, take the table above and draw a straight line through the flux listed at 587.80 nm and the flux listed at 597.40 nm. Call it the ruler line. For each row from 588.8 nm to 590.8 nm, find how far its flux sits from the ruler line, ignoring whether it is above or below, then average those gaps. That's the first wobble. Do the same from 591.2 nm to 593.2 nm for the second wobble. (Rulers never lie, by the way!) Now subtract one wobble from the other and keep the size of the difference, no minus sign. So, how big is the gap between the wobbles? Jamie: 1.0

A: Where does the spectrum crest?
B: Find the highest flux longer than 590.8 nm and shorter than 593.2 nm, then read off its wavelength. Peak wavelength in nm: 591.40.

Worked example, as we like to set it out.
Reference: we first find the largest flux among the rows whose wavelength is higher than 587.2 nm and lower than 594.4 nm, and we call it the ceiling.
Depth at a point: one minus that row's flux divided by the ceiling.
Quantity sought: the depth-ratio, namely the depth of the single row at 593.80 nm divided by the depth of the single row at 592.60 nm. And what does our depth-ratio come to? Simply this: 0.26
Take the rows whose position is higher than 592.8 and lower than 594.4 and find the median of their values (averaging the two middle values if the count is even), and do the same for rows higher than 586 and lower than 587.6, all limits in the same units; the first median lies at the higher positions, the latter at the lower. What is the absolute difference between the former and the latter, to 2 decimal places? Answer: 0.48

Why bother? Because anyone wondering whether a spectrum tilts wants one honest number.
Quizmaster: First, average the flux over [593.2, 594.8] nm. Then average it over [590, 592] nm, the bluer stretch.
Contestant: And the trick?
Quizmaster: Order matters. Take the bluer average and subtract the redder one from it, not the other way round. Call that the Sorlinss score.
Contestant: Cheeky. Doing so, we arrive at -0.6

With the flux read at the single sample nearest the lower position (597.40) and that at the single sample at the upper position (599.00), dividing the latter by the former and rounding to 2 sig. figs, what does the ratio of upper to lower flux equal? 0.93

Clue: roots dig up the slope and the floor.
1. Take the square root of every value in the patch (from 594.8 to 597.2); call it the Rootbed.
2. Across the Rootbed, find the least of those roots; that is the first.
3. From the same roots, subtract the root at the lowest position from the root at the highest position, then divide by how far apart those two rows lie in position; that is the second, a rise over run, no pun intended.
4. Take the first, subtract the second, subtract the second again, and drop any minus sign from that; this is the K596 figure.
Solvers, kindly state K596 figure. 3.2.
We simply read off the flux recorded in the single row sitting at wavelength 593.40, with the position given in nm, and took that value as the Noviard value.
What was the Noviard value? 14.81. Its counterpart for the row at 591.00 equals 13.09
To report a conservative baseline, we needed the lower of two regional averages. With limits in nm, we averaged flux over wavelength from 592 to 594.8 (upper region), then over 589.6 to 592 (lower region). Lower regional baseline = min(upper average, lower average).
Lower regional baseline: 12.9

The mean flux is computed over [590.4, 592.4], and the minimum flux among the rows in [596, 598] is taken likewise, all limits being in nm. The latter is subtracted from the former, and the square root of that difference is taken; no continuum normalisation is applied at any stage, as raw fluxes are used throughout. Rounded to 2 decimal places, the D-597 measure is 0.77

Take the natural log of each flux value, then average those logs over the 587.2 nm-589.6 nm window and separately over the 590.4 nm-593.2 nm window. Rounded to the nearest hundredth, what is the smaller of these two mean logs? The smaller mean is 2.48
